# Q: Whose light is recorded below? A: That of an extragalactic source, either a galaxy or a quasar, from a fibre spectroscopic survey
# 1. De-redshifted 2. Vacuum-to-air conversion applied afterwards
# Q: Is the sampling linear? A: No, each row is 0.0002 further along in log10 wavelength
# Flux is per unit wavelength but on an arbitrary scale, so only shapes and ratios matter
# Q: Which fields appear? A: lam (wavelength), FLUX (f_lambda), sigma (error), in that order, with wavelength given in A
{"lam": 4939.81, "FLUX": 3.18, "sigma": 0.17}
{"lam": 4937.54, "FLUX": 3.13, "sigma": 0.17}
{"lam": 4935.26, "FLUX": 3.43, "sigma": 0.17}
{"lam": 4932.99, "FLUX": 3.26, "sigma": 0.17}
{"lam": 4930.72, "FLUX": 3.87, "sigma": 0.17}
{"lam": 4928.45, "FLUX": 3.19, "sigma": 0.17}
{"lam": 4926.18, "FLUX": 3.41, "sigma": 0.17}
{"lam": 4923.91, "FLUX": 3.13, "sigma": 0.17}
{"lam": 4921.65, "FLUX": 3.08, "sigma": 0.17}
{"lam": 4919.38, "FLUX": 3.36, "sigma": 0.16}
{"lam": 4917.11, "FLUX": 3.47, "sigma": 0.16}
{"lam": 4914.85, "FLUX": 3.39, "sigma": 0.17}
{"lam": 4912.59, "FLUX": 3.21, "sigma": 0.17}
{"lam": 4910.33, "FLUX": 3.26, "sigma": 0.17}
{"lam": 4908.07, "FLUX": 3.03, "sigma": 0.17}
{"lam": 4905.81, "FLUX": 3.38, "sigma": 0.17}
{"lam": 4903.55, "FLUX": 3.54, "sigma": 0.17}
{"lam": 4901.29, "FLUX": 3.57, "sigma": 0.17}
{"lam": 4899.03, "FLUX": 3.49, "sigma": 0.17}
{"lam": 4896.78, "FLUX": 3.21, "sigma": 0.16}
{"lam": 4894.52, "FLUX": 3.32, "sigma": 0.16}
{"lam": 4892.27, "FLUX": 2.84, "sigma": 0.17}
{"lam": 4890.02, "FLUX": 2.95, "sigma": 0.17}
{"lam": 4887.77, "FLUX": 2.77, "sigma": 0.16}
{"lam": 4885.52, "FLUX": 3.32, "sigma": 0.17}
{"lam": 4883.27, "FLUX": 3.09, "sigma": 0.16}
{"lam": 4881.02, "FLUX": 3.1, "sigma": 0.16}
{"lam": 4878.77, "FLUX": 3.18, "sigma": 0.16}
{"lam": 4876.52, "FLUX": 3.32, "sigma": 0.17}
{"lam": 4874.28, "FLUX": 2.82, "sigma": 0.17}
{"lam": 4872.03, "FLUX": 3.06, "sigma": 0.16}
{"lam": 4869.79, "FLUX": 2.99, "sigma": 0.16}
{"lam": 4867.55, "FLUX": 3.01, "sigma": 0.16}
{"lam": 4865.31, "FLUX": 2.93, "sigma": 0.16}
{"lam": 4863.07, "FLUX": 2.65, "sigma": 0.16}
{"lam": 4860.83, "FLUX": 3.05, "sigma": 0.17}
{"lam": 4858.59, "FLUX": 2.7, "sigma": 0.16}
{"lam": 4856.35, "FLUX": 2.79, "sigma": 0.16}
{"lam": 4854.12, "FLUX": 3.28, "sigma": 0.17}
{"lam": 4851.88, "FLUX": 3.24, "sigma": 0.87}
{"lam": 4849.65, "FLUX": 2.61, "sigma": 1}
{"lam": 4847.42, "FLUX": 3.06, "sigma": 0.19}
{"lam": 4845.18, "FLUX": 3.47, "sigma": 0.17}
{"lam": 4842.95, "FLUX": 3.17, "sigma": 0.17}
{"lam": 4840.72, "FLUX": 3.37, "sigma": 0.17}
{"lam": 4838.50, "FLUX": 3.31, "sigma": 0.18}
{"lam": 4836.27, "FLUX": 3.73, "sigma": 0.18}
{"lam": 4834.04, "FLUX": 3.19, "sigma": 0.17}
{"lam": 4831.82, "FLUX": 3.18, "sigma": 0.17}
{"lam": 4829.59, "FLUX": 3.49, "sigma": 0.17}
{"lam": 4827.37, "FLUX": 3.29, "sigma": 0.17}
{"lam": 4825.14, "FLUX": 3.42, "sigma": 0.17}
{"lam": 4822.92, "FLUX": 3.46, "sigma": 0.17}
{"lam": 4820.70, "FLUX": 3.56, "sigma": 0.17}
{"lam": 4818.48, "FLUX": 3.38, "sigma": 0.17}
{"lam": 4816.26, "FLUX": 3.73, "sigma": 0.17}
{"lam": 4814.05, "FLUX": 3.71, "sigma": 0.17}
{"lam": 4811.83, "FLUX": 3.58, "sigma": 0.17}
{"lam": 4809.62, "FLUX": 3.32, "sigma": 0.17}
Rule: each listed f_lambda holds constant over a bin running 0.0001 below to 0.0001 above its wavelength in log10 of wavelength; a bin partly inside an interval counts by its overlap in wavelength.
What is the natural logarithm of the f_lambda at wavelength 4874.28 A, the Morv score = 1.037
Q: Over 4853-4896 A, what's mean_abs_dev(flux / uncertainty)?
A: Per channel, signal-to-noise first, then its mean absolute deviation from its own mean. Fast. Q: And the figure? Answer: 1.10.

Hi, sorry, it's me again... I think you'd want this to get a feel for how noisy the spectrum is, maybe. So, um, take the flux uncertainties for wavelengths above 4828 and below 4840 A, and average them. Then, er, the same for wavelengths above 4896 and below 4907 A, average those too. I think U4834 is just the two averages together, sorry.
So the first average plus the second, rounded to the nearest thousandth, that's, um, 0.342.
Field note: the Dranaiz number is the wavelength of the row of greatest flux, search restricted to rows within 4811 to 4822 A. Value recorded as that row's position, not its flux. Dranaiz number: 4816.26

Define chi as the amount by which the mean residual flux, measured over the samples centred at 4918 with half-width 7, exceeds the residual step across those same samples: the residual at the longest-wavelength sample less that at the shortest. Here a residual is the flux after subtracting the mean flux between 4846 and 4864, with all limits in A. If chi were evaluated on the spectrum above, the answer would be 0.4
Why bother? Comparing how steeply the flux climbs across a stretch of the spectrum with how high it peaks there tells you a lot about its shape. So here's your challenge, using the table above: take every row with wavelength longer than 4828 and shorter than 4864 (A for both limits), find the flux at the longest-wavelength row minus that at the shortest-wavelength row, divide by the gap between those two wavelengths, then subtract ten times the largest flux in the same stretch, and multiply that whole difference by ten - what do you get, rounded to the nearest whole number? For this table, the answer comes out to -373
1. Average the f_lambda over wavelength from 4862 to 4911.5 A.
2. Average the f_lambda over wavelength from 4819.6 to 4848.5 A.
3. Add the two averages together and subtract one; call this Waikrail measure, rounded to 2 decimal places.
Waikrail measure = 5.49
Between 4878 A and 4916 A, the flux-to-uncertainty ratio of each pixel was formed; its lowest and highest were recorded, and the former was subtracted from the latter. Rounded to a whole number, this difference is 4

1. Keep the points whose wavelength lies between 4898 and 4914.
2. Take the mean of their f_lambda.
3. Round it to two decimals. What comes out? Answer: 3.35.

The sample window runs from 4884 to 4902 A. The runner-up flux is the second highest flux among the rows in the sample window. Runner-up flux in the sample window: 3.49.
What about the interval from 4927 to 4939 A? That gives 3.43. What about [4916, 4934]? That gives 3.47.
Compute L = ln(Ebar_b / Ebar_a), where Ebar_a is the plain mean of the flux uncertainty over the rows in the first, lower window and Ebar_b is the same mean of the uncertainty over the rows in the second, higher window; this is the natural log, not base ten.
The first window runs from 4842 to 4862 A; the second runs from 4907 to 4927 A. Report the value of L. -0.71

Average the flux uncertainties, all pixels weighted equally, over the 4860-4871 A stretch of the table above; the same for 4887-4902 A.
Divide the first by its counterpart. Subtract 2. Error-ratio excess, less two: -1.02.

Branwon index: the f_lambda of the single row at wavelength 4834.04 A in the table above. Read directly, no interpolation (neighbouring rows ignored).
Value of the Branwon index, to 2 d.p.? 3.19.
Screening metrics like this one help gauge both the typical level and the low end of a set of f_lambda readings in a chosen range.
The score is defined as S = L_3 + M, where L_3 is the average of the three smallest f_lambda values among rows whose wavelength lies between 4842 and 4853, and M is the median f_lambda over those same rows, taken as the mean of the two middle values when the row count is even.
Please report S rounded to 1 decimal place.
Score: 6.1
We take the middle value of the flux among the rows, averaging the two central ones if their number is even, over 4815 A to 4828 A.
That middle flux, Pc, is 3.44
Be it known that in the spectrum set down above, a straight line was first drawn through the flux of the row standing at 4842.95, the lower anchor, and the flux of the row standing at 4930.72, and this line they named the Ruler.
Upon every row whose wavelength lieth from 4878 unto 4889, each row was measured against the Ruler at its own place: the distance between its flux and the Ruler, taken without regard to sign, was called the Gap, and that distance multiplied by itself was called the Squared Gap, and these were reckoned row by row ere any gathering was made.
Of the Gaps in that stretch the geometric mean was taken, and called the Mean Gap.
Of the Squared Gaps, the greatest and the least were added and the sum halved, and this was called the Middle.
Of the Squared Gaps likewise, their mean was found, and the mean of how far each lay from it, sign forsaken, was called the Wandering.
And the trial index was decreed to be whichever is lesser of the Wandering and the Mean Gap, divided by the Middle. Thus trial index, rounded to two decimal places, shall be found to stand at 0.49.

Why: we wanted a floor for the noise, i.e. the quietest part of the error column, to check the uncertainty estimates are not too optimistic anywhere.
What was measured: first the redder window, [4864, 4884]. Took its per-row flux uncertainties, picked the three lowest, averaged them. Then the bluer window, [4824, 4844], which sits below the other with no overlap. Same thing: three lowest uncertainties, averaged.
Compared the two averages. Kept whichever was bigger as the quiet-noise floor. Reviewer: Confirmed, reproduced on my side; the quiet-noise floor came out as 0.170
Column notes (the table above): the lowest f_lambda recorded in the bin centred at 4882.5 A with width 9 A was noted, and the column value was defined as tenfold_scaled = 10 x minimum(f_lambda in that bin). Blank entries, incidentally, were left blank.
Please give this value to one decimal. 30.9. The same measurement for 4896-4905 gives 32.1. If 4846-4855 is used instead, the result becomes 26.1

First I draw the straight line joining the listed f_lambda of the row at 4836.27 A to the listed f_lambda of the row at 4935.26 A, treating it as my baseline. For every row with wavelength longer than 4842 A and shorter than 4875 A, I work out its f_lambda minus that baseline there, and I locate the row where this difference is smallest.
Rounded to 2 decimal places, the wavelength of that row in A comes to 4849.65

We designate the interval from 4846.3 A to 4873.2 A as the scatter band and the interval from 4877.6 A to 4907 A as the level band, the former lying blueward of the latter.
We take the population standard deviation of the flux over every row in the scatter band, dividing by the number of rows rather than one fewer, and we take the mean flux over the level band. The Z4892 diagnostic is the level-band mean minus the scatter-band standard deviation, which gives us 3.00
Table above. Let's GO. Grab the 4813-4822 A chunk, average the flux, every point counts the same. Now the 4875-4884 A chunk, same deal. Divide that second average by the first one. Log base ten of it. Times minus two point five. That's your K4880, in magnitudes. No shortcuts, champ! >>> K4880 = 0.14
